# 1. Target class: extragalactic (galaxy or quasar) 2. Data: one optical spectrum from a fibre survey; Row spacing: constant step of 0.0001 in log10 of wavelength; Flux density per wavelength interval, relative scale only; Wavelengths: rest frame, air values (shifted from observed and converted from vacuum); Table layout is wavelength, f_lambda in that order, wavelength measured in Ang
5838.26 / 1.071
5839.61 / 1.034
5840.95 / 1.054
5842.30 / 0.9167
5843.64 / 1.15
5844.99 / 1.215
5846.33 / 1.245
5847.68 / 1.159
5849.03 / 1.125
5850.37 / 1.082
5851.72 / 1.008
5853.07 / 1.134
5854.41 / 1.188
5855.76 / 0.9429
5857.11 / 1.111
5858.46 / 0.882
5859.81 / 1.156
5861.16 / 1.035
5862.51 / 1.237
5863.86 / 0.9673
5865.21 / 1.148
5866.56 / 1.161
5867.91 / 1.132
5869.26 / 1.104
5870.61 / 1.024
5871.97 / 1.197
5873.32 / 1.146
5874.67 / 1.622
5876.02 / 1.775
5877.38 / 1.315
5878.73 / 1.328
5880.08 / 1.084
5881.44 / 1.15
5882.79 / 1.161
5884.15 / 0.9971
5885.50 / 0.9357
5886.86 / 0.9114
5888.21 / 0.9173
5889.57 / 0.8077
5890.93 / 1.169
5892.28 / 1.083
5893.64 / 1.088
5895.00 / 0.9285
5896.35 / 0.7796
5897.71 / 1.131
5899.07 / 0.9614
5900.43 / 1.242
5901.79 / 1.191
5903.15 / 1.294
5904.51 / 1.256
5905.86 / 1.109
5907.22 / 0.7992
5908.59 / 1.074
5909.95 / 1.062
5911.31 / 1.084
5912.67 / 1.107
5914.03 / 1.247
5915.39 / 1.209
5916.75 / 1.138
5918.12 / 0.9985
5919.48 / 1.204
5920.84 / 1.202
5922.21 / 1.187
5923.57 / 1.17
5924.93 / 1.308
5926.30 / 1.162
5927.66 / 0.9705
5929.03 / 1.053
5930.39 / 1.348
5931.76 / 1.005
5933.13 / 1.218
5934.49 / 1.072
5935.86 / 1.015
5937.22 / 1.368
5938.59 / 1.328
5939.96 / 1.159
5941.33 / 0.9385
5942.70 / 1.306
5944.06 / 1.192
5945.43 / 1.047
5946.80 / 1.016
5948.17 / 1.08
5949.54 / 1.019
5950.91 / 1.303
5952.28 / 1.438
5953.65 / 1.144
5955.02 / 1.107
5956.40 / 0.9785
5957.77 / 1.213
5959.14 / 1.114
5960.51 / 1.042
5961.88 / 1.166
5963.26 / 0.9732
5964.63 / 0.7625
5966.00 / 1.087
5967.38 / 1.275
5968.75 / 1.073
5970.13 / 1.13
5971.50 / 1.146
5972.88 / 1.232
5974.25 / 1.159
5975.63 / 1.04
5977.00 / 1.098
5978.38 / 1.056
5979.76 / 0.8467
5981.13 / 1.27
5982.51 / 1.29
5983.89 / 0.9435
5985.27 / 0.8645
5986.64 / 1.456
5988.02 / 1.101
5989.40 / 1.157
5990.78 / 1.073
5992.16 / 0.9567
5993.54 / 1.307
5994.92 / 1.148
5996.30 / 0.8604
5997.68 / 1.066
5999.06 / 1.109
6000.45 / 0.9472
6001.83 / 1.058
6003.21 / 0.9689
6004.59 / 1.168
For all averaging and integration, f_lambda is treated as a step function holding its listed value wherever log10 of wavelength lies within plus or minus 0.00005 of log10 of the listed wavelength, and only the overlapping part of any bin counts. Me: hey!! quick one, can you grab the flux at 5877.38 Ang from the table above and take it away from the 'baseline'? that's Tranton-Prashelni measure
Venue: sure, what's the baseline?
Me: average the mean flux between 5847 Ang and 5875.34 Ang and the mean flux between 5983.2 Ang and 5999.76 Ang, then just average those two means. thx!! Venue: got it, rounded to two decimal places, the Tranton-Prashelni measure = -0.21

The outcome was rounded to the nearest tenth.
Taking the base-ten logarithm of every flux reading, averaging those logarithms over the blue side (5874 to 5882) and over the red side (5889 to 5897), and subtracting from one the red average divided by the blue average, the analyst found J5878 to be 1.1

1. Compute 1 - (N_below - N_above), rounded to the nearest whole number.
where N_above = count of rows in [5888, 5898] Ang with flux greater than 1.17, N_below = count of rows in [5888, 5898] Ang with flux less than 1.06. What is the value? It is -3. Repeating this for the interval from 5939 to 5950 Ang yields -1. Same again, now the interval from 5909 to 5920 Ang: 3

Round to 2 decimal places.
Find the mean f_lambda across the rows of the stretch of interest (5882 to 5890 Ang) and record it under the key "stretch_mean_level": 0.96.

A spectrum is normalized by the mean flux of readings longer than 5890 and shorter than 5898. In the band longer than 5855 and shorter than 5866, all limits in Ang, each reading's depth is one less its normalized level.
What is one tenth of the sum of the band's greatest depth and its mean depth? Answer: 0.01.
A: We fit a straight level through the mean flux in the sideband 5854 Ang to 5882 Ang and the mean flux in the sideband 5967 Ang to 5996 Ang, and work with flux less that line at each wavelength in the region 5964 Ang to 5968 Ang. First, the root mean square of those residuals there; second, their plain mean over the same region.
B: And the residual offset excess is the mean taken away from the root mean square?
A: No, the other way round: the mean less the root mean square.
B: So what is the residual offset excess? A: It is -0.32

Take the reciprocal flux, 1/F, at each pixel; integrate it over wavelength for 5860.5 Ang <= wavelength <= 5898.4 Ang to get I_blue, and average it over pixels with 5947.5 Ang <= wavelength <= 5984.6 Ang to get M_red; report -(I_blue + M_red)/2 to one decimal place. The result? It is -17.9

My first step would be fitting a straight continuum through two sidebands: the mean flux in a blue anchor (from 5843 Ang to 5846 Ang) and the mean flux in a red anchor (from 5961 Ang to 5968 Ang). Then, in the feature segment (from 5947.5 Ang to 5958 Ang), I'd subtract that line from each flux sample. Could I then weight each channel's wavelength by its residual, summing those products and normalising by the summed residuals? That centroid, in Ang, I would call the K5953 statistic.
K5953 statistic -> 5952.9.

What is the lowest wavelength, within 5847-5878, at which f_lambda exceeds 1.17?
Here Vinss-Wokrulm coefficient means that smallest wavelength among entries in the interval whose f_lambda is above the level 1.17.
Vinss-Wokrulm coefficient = 5854.41 Ang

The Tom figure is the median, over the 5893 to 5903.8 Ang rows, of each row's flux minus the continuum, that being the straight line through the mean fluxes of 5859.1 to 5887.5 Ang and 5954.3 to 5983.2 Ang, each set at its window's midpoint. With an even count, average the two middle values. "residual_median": -0.044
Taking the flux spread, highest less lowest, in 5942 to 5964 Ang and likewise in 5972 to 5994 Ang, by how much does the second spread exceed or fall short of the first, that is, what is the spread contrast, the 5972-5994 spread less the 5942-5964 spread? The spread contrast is 0.1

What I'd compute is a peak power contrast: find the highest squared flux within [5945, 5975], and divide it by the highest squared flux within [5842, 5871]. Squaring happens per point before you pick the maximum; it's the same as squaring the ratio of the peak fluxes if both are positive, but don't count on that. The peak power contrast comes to 1.33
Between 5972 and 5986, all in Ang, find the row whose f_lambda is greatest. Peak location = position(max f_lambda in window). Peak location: 5982.51 Ang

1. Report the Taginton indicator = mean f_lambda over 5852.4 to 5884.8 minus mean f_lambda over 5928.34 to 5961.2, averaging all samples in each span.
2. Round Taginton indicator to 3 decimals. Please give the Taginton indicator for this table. 0.021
